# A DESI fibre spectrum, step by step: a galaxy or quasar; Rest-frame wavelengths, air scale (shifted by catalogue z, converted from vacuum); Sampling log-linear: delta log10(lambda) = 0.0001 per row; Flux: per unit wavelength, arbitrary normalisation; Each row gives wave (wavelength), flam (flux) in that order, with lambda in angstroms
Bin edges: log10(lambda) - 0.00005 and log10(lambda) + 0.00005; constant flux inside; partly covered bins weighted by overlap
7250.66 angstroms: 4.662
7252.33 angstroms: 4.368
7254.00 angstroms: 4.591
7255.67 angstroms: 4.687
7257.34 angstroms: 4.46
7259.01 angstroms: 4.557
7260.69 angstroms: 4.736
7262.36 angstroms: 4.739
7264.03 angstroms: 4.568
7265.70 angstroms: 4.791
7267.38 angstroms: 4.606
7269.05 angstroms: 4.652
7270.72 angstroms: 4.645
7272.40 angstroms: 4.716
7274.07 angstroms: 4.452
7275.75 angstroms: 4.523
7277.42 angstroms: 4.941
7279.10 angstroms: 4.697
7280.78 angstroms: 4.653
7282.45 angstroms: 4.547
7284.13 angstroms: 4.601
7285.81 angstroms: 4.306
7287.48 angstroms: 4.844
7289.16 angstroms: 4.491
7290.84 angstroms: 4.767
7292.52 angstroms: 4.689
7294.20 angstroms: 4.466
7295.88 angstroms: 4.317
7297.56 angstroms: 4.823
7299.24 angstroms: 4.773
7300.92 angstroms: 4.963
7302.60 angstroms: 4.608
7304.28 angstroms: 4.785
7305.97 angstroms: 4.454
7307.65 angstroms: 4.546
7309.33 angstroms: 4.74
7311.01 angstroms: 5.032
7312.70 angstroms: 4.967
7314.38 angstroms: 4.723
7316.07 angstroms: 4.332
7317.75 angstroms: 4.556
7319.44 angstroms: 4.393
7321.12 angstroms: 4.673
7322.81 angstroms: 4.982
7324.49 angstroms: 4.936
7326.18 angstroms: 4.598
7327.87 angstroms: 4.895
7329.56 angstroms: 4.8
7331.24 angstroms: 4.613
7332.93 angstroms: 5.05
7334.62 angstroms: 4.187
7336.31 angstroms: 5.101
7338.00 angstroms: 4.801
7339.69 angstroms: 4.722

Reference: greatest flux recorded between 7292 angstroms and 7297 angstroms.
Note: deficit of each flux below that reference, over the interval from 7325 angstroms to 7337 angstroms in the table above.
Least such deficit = -0.41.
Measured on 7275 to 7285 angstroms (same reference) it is -0.25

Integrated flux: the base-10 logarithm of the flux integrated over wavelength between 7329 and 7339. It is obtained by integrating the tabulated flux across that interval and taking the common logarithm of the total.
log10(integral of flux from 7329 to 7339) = 1.68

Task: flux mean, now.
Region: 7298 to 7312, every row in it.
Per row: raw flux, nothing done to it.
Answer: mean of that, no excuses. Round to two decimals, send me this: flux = 4.74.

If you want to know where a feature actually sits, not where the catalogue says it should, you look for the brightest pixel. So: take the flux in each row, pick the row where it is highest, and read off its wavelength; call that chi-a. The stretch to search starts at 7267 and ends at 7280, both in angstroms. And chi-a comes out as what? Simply 7277.42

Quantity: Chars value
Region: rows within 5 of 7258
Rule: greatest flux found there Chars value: 4.739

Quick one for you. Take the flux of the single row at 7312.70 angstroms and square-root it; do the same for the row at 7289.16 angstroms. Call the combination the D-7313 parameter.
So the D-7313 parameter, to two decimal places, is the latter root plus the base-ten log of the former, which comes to 2.47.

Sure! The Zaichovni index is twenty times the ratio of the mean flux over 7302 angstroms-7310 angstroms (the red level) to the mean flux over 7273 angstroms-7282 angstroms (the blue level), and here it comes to 19.9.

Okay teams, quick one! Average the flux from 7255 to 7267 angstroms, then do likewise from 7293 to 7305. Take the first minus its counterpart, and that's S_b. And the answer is -0.03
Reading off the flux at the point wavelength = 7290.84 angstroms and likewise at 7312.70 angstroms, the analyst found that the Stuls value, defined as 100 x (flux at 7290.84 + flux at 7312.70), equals 973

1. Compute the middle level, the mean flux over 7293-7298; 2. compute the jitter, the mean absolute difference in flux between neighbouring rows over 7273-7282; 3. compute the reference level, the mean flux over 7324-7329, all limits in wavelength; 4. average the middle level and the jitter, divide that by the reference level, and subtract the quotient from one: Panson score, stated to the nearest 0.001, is 0.508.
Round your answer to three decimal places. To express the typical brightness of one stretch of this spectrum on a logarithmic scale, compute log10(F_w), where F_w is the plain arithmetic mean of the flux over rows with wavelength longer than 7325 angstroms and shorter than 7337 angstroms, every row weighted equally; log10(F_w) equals 0.677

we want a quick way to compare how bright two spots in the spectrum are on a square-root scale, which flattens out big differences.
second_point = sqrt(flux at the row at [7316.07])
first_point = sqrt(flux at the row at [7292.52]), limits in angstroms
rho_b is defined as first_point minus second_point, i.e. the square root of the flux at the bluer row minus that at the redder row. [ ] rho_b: 0.08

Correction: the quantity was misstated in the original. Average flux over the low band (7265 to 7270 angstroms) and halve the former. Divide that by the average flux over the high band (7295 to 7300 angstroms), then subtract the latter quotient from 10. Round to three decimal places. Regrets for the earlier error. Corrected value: 9.495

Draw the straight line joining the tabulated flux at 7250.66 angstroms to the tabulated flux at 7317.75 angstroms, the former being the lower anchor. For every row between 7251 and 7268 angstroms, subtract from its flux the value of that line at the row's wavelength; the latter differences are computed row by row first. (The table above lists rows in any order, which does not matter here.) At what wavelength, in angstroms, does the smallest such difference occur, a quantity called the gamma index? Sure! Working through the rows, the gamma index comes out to 7252.33 angstroms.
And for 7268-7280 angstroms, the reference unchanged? 7274.07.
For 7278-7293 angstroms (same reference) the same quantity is 7285.81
